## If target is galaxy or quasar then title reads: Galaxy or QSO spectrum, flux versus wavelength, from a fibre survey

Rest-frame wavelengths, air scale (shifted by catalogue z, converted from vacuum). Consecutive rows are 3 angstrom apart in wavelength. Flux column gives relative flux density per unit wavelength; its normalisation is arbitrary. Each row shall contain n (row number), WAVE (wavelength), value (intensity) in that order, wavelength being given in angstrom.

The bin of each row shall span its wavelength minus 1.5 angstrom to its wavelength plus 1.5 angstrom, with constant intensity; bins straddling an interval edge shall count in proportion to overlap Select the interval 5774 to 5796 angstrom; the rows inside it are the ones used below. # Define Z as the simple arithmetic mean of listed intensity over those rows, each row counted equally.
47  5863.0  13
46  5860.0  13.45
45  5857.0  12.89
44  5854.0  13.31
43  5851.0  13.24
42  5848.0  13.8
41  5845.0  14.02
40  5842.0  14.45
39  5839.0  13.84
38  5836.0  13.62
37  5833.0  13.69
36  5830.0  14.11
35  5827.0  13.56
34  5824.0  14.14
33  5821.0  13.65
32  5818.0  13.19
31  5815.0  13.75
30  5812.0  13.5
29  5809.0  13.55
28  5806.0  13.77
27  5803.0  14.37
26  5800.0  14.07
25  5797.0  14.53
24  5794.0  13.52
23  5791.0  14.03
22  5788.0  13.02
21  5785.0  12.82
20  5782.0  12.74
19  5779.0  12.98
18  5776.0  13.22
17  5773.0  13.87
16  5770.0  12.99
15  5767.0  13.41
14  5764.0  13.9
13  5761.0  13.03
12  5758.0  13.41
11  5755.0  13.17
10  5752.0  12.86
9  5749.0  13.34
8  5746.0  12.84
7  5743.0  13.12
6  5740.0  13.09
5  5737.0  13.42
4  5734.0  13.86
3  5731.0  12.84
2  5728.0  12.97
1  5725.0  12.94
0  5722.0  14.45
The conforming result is 13.2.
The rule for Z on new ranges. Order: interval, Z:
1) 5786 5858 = 13.7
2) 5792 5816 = 13.9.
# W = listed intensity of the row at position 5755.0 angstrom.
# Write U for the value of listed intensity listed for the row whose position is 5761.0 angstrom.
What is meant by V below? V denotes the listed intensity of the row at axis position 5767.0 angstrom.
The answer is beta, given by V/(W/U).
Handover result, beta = 13.3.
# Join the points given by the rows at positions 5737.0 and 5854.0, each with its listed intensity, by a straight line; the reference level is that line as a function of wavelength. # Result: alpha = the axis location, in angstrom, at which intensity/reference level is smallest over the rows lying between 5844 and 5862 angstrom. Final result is 5857.0 angstrom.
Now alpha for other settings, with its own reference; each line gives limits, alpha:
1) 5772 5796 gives 5782.0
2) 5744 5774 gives 5746.0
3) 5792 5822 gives 5818.0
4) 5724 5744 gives 5731.0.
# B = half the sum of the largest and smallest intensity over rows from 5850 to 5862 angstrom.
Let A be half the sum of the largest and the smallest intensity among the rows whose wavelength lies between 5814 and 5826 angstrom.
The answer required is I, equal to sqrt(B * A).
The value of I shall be 13.4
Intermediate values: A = 13.7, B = 13.2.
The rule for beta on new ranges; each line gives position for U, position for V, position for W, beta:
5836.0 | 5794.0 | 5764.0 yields 13.2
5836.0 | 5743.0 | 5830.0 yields 12.7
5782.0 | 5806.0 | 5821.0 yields 12.9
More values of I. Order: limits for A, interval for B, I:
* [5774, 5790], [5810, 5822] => 13.2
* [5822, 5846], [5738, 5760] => 13.6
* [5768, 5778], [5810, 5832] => 13.5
